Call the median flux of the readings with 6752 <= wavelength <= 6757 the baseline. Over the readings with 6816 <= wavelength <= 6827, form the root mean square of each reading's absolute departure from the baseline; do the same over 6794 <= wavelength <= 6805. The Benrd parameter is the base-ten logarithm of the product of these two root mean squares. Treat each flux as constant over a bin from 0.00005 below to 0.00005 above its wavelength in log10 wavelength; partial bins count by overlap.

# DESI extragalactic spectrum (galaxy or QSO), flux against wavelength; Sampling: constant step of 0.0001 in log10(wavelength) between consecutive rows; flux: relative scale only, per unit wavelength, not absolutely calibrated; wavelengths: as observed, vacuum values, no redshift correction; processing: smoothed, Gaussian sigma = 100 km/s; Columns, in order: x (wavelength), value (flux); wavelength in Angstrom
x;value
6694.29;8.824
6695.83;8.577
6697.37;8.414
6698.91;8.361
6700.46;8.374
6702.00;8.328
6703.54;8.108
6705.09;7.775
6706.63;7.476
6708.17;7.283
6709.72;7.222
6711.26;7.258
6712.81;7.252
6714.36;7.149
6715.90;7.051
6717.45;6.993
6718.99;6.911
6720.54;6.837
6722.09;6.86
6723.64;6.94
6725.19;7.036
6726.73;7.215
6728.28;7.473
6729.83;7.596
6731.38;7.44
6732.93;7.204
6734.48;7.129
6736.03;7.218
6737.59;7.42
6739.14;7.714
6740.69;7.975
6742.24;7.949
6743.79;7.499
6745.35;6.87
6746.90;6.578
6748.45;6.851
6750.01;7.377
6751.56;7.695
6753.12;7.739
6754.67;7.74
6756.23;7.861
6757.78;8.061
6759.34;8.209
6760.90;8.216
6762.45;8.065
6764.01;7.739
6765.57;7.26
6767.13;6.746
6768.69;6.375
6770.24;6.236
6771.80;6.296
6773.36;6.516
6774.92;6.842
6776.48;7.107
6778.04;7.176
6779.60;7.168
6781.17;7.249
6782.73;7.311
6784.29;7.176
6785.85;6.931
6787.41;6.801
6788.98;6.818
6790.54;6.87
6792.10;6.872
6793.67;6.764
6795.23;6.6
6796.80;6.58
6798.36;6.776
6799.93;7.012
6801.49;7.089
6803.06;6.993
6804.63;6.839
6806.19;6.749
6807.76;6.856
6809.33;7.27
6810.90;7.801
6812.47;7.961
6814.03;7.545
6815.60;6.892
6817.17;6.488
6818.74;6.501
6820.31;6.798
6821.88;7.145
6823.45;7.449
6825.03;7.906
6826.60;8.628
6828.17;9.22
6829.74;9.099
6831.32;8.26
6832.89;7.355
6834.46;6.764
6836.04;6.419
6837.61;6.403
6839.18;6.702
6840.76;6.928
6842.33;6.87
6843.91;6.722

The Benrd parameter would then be -0.10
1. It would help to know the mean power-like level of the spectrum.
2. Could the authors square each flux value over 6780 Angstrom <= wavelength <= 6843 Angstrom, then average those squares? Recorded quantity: 51.8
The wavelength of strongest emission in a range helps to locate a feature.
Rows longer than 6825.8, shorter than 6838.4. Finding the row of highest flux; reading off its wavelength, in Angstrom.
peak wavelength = 6828.17 Angstrom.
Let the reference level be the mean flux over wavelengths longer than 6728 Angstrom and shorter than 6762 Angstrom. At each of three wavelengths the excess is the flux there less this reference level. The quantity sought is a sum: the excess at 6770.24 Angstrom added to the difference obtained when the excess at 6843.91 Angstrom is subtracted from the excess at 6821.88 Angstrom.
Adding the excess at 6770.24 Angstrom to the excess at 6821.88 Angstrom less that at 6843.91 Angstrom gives -0.9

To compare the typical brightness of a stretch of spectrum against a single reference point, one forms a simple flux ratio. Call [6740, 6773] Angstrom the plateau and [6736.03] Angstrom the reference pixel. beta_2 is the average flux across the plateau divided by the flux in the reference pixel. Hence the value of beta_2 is 1.02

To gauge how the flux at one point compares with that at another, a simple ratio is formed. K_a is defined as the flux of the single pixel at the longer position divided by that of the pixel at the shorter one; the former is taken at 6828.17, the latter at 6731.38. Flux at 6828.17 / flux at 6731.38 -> 1.24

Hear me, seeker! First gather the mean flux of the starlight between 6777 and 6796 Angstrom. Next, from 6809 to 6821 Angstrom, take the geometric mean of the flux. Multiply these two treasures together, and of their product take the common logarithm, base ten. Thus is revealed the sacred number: 1.70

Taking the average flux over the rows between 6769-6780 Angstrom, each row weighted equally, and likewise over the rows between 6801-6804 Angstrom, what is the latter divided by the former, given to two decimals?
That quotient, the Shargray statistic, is 1.04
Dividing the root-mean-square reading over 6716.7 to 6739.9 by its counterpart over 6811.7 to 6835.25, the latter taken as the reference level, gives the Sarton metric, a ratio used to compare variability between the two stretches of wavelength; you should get 0.94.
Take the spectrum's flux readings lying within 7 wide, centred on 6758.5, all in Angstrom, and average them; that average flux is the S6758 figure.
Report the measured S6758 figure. 8.1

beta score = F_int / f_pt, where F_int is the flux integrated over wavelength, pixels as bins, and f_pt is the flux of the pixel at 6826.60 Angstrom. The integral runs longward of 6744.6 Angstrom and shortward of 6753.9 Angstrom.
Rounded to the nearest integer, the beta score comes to 8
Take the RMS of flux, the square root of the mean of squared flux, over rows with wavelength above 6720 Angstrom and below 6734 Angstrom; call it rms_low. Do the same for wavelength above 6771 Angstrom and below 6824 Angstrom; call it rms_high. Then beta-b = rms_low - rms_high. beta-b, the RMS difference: 0.2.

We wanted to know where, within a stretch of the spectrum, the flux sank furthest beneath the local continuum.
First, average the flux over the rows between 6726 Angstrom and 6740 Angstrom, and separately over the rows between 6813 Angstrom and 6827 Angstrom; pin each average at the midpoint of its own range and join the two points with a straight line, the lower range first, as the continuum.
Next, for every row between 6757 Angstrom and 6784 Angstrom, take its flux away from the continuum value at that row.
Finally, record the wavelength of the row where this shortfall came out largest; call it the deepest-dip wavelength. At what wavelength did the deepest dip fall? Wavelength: 6770.24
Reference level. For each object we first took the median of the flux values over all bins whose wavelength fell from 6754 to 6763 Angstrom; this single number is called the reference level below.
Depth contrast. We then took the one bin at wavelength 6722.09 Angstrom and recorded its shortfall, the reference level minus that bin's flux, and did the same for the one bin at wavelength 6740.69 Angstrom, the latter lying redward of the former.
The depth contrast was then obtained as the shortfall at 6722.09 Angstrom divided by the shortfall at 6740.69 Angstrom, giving 13.7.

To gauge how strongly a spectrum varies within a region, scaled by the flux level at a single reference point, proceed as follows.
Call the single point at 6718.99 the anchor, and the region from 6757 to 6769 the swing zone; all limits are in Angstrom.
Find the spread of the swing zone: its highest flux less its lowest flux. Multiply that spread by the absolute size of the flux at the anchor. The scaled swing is 13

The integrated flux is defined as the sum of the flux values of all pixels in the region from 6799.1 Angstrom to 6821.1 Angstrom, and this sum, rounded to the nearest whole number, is 99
